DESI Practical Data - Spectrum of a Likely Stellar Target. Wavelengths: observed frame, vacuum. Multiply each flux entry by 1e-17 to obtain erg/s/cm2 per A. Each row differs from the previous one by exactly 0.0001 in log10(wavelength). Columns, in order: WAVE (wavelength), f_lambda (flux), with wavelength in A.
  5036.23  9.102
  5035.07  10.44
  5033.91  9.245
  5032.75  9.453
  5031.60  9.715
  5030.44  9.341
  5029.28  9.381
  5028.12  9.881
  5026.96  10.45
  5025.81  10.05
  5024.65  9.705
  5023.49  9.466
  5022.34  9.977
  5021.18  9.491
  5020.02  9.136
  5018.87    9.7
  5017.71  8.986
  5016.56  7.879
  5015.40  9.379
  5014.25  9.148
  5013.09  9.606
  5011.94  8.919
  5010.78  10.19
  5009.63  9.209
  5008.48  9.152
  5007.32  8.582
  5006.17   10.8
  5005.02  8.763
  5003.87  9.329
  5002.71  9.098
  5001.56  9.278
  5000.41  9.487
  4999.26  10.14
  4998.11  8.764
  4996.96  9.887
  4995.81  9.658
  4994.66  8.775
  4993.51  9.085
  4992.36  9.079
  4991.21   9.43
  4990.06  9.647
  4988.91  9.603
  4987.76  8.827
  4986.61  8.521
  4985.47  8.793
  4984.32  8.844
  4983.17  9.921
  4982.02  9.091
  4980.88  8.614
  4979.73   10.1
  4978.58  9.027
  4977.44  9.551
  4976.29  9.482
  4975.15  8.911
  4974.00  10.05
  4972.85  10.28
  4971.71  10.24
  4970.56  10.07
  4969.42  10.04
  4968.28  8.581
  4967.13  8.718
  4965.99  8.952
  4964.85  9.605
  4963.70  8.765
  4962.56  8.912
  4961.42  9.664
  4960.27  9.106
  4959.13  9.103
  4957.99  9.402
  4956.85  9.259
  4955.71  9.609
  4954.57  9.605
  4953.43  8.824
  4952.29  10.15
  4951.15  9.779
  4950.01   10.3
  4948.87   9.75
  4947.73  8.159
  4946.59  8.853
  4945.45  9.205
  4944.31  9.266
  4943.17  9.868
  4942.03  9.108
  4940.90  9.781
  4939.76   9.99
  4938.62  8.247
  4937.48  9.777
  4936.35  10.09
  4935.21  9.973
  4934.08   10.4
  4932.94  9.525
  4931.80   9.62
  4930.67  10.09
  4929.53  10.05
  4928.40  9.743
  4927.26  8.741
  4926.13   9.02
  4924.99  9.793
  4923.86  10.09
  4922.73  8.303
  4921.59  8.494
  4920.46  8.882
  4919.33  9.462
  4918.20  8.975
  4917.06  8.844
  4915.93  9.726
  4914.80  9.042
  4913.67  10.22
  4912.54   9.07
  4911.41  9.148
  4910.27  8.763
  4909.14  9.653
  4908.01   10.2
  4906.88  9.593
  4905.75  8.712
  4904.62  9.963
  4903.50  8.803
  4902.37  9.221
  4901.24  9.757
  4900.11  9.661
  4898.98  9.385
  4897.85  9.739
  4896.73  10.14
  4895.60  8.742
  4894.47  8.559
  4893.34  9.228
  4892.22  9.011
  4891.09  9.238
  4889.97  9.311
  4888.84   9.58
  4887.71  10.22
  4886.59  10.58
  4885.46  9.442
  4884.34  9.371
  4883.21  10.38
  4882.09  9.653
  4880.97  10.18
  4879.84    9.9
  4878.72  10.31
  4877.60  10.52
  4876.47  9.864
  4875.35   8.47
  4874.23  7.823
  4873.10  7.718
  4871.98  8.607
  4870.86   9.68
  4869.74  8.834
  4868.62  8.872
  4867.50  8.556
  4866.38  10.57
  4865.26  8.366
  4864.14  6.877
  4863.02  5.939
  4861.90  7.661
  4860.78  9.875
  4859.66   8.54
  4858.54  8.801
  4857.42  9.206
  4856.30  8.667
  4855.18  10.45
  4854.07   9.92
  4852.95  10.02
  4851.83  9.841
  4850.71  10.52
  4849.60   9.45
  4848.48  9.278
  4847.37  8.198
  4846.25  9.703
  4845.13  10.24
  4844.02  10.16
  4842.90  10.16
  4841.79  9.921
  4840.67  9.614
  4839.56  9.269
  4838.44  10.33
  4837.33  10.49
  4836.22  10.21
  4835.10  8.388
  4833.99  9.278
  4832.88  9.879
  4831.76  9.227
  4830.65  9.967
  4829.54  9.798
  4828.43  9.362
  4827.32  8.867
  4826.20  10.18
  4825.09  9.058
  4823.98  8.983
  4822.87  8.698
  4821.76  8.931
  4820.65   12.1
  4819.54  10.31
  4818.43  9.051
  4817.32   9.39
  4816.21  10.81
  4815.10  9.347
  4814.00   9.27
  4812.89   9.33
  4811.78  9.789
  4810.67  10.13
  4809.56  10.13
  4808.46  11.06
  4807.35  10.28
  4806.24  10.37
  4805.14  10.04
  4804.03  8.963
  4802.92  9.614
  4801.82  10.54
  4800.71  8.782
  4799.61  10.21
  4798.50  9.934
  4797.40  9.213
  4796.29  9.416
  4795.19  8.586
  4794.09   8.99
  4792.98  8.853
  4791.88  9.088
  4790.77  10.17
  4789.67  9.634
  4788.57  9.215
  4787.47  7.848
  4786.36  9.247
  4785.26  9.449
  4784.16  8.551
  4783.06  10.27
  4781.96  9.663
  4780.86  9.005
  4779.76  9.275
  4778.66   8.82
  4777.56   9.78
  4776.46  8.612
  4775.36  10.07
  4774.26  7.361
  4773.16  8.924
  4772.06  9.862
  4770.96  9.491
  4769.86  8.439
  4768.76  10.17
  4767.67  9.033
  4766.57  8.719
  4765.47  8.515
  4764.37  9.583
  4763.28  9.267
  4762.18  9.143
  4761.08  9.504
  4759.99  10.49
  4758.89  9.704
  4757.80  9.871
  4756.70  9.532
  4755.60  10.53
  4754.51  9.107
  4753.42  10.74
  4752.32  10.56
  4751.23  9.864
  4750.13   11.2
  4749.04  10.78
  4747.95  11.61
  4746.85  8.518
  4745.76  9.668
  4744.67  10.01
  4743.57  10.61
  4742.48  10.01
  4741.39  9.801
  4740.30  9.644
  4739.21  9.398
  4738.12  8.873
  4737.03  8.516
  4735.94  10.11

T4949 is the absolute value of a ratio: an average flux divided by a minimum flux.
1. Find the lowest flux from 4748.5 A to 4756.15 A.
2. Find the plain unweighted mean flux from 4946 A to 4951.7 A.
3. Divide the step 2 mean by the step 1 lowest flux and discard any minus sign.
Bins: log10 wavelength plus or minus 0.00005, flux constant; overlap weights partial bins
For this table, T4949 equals 1.03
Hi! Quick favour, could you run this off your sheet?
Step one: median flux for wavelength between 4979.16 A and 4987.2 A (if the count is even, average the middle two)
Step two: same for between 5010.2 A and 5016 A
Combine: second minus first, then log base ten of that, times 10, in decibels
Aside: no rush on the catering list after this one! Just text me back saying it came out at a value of -2.7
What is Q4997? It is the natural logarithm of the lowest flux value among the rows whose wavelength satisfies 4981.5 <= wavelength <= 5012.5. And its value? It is 2.14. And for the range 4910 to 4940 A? 2.11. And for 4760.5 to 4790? 2.00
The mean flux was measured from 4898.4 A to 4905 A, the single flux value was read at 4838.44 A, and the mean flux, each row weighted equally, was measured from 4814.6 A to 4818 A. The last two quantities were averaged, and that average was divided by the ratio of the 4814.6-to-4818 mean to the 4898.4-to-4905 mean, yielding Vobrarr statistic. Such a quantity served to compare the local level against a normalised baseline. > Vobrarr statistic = 9.7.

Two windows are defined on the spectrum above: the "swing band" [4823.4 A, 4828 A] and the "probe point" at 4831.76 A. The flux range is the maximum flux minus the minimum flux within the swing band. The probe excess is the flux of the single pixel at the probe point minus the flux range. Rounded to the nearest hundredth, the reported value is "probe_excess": 7.91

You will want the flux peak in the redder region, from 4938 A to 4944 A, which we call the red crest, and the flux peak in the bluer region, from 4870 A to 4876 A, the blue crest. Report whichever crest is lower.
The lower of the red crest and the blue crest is 9.68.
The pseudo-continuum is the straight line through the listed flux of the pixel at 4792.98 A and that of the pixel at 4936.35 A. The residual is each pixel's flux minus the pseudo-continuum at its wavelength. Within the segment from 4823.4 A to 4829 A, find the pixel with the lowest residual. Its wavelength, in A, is 4827.32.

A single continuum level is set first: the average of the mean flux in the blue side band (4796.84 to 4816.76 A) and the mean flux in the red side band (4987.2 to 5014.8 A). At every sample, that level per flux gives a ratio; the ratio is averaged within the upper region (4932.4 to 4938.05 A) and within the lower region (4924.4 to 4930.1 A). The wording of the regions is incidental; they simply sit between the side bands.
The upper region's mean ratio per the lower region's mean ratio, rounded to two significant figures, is 0.95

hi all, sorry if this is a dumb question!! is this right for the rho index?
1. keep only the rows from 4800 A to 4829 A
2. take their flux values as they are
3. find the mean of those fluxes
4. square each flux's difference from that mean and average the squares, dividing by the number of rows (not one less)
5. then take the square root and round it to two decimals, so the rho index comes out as 0.81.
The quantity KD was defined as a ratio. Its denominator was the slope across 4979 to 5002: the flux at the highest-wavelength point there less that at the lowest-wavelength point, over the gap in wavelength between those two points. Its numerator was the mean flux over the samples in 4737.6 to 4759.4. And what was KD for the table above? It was -266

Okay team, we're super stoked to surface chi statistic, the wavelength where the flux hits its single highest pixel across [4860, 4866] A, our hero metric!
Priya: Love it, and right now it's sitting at 4860.78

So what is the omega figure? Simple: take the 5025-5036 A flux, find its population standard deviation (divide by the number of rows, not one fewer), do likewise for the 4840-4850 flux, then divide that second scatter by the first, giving 1.4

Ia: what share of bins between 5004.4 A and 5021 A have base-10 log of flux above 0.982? 0.29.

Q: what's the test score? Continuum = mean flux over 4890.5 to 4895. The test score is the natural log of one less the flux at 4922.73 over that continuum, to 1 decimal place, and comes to -2.5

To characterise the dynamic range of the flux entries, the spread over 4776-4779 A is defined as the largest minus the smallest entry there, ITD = 1.2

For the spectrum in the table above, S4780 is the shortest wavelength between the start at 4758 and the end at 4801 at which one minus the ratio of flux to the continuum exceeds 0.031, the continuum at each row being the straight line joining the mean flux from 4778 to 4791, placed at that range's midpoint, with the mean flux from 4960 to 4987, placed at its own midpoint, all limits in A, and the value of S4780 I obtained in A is 4765.47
